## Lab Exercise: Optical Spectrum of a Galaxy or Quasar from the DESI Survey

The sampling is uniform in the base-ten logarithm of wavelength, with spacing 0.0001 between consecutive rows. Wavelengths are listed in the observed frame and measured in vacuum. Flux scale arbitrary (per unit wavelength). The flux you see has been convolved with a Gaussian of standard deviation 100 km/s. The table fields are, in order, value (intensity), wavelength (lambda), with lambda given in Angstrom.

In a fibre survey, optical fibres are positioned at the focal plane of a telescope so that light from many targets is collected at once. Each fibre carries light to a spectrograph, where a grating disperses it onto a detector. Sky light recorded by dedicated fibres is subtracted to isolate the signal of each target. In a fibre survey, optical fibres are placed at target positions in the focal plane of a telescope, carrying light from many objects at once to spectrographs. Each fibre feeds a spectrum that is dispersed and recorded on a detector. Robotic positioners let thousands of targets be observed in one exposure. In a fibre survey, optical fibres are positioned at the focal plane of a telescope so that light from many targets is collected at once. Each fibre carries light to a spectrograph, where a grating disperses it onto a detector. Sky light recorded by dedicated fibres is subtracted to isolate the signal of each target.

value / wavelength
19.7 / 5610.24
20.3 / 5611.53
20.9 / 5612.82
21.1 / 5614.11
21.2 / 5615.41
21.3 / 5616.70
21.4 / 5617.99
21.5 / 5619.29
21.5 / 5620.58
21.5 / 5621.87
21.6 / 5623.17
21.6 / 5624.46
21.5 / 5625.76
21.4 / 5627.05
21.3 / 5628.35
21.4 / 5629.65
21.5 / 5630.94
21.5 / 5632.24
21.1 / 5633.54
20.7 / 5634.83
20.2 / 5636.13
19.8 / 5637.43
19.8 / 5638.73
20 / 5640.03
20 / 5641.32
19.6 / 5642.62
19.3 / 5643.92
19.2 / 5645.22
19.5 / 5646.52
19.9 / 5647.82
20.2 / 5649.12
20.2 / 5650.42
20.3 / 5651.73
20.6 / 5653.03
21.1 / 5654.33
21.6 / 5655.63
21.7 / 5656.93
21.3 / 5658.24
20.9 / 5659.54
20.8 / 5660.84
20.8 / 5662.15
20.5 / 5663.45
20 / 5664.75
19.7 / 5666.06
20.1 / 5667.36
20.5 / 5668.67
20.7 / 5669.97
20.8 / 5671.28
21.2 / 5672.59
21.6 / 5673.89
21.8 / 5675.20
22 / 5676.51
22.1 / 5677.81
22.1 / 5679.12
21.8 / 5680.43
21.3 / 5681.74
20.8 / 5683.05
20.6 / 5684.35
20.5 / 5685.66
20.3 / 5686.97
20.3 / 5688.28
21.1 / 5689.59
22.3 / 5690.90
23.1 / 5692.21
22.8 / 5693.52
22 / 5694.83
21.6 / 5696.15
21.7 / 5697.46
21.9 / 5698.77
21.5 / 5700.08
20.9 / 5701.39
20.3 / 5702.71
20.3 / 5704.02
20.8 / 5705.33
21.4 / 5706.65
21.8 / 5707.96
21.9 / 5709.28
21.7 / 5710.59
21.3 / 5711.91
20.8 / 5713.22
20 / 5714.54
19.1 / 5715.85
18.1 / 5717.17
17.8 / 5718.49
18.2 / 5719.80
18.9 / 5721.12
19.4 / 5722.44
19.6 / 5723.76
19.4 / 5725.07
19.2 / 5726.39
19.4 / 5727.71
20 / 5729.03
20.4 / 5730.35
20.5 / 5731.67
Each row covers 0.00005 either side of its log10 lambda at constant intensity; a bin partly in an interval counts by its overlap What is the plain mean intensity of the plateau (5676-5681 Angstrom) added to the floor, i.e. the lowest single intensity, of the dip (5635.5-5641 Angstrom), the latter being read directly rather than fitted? 41.8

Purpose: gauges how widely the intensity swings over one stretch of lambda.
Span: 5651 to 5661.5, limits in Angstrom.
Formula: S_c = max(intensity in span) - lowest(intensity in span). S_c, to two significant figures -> 1.4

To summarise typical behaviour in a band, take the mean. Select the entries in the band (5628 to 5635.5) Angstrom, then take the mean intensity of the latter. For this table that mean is 21.25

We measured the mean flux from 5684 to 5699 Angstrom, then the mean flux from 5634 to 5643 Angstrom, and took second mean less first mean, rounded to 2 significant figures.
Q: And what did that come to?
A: -1.5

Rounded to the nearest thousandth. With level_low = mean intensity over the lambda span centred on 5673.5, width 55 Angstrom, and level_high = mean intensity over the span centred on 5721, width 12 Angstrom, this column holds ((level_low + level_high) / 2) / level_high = 1.059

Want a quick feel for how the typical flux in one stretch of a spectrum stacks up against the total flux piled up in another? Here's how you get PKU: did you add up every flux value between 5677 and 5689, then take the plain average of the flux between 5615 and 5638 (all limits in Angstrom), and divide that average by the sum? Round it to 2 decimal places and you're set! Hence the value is 0.11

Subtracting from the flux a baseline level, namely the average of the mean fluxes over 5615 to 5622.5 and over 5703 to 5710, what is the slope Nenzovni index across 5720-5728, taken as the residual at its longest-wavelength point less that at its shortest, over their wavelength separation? 0.1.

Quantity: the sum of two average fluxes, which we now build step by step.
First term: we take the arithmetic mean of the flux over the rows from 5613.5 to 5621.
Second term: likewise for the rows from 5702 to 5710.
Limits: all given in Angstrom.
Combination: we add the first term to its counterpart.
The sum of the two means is 42.4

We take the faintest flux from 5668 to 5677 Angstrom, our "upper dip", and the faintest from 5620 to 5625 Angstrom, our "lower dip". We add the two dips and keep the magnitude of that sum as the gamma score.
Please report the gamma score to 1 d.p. 42.0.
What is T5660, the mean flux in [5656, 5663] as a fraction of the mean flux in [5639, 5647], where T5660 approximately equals 1.08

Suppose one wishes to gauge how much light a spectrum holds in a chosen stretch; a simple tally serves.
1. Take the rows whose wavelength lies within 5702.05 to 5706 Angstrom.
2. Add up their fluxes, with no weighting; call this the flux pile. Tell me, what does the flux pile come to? 61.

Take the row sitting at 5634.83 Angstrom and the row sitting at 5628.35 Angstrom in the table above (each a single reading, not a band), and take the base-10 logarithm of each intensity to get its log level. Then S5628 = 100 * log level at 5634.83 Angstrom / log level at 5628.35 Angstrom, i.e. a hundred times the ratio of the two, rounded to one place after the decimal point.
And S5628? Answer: 99.1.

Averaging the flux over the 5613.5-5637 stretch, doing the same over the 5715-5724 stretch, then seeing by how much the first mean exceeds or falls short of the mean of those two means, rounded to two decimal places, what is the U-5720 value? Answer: 1.28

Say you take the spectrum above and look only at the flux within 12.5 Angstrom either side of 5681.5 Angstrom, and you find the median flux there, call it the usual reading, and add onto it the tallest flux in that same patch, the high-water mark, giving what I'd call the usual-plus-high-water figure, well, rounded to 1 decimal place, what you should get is 44.4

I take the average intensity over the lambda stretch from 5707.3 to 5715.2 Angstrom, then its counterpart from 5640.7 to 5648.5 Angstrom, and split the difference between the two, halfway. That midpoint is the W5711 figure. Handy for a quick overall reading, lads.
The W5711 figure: 20.4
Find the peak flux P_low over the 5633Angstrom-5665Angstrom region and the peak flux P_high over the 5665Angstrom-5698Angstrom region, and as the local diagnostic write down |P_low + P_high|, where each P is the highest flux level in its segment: 44.8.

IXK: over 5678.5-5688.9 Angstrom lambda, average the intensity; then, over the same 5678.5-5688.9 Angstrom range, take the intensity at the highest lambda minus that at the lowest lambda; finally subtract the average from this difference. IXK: -22.8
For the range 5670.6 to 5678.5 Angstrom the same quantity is -20.3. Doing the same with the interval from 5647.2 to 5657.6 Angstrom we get -18.9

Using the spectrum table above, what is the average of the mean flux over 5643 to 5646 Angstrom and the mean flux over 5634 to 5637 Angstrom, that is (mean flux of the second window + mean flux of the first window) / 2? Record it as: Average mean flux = 19.9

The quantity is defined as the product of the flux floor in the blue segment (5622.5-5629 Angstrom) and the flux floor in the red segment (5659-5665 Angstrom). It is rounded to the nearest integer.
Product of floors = 426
